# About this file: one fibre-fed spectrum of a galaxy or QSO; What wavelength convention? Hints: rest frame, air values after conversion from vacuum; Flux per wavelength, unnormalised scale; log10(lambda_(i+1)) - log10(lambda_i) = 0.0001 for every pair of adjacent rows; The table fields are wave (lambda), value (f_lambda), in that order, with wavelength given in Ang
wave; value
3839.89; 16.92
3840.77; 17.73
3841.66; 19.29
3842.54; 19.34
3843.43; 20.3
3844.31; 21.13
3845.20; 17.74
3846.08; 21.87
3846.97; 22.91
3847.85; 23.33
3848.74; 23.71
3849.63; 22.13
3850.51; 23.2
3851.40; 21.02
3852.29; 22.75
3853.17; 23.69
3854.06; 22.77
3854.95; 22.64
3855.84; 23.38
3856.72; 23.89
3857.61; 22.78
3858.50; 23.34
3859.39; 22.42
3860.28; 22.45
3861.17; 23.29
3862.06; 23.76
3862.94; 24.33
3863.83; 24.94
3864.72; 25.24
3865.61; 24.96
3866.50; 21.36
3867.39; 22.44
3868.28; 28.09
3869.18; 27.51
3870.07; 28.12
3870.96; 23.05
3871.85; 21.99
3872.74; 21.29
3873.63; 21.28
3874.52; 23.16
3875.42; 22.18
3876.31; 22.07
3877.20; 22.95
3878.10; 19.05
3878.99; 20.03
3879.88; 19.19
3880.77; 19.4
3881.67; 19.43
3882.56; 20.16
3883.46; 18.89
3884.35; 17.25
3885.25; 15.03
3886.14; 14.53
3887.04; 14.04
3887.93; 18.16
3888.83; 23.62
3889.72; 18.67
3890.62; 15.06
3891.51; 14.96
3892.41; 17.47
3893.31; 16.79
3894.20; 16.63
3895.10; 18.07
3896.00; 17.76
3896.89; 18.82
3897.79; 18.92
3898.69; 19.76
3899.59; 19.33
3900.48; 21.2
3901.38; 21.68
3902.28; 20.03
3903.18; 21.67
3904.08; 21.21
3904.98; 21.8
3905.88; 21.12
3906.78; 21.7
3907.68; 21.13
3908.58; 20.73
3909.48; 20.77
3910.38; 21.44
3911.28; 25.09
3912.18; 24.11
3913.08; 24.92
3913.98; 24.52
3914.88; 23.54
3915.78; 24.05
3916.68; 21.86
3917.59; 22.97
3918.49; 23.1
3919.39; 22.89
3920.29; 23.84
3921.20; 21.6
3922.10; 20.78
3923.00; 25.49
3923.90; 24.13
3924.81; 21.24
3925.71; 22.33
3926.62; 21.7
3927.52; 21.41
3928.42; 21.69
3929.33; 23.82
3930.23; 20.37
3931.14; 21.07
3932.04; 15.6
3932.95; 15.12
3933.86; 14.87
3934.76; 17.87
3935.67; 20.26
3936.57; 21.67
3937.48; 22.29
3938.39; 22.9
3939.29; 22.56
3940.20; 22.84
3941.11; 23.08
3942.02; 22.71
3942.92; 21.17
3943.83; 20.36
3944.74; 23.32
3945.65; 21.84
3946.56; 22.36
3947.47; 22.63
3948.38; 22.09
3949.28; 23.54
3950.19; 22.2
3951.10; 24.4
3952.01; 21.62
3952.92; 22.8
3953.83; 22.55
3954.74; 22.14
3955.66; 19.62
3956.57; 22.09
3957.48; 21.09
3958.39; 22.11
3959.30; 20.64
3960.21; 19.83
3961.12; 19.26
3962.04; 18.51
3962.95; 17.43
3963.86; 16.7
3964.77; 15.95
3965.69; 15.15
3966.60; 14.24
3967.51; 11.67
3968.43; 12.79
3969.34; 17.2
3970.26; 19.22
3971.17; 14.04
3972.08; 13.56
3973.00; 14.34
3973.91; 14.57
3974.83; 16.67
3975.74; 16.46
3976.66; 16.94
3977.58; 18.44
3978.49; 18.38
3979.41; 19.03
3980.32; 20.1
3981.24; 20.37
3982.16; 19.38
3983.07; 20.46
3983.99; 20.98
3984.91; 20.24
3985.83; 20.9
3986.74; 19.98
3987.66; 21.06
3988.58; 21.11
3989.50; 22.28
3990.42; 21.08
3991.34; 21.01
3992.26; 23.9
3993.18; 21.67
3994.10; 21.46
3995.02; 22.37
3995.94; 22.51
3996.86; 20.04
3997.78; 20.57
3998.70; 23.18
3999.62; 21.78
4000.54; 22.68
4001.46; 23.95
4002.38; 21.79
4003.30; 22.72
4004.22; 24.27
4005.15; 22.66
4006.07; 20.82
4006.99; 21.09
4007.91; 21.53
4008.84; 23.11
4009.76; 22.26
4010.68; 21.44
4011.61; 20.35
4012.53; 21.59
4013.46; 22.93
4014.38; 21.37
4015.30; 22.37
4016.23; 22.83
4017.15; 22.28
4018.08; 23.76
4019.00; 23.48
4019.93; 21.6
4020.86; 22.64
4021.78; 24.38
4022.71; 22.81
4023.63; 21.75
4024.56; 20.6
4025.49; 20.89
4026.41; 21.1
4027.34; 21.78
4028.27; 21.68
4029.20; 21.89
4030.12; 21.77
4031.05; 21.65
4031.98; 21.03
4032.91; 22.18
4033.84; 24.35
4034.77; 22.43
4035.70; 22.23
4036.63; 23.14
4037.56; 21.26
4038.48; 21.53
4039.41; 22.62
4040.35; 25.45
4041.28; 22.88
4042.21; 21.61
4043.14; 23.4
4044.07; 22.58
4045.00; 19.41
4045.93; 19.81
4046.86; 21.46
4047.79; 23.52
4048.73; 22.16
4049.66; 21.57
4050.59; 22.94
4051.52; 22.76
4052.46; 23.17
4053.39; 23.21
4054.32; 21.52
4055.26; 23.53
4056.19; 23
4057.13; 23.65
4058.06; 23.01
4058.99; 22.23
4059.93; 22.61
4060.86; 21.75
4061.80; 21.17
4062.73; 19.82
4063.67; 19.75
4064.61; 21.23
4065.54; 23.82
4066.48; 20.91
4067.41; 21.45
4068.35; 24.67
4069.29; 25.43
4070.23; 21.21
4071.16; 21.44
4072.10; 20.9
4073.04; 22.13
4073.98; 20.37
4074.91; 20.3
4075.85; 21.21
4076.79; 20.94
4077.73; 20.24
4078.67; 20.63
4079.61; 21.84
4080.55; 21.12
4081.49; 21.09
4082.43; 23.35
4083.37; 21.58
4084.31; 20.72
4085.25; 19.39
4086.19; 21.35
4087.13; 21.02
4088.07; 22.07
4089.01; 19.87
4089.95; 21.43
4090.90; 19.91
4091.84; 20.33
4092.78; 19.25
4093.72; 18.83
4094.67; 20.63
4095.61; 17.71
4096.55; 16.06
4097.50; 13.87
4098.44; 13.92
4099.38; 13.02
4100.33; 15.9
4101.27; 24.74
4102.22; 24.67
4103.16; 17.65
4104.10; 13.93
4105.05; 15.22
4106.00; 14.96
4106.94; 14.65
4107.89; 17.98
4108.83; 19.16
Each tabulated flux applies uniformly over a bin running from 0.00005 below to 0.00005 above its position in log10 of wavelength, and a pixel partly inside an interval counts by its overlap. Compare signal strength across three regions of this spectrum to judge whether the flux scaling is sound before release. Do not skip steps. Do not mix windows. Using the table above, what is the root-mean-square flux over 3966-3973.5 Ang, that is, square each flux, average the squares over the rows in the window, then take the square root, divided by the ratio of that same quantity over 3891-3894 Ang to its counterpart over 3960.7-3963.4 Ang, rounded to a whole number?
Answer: 17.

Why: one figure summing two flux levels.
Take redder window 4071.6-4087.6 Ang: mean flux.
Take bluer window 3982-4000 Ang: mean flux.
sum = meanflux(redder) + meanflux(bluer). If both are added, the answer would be 42.4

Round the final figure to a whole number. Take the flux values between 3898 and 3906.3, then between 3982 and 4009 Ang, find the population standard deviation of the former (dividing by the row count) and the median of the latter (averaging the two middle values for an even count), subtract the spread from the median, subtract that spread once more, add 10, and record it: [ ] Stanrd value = 30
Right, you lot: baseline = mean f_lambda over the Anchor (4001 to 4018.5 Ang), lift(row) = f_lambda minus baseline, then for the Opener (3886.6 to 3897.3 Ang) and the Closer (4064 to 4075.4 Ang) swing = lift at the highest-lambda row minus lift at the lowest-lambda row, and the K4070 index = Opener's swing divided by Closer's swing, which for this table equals -5.1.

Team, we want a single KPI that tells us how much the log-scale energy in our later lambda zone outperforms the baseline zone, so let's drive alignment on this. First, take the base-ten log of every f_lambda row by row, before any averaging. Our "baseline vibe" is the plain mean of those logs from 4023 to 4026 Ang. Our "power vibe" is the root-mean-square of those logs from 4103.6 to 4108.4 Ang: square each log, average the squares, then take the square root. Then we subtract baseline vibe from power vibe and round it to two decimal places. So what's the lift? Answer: -0.14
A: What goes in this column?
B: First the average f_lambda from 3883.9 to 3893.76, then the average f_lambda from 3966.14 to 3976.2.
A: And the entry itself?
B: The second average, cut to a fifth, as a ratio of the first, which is 0.178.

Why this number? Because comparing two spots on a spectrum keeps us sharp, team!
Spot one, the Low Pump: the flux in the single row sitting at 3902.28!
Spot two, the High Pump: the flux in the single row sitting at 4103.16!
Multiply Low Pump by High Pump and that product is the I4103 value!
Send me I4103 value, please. 354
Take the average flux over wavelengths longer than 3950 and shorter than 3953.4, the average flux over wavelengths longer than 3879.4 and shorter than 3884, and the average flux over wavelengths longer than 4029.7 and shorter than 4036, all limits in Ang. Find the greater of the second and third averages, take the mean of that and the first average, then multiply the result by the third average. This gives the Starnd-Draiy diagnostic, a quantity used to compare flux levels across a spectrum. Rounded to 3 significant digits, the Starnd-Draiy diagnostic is 500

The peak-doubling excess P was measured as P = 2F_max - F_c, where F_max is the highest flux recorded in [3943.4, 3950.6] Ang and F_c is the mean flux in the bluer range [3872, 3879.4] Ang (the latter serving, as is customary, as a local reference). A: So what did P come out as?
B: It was 25.6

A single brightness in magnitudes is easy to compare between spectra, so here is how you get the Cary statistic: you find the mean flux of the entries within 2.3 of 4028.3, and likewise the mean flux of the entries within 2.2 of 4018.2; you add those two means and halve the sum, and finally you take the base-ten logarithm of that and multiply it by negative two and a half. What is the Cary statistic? -3.37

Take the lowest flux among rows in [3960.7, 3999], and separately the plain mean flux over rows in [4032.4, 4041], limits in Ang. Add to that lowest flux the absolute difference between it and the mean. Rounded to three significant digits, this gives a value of 22.8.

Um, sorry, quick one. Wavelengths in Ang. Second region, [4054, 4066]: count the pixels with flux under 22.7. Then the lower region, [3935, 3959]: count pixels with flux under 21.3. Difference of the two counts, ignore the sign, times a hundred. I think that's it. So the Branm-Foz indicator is 300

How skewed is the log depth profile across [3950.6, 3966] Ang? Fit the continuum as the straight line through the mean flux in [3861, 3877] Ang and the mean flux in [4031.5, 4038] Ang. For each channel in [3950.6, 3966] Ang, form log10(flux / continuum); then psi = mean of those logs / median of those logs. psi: 1.3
